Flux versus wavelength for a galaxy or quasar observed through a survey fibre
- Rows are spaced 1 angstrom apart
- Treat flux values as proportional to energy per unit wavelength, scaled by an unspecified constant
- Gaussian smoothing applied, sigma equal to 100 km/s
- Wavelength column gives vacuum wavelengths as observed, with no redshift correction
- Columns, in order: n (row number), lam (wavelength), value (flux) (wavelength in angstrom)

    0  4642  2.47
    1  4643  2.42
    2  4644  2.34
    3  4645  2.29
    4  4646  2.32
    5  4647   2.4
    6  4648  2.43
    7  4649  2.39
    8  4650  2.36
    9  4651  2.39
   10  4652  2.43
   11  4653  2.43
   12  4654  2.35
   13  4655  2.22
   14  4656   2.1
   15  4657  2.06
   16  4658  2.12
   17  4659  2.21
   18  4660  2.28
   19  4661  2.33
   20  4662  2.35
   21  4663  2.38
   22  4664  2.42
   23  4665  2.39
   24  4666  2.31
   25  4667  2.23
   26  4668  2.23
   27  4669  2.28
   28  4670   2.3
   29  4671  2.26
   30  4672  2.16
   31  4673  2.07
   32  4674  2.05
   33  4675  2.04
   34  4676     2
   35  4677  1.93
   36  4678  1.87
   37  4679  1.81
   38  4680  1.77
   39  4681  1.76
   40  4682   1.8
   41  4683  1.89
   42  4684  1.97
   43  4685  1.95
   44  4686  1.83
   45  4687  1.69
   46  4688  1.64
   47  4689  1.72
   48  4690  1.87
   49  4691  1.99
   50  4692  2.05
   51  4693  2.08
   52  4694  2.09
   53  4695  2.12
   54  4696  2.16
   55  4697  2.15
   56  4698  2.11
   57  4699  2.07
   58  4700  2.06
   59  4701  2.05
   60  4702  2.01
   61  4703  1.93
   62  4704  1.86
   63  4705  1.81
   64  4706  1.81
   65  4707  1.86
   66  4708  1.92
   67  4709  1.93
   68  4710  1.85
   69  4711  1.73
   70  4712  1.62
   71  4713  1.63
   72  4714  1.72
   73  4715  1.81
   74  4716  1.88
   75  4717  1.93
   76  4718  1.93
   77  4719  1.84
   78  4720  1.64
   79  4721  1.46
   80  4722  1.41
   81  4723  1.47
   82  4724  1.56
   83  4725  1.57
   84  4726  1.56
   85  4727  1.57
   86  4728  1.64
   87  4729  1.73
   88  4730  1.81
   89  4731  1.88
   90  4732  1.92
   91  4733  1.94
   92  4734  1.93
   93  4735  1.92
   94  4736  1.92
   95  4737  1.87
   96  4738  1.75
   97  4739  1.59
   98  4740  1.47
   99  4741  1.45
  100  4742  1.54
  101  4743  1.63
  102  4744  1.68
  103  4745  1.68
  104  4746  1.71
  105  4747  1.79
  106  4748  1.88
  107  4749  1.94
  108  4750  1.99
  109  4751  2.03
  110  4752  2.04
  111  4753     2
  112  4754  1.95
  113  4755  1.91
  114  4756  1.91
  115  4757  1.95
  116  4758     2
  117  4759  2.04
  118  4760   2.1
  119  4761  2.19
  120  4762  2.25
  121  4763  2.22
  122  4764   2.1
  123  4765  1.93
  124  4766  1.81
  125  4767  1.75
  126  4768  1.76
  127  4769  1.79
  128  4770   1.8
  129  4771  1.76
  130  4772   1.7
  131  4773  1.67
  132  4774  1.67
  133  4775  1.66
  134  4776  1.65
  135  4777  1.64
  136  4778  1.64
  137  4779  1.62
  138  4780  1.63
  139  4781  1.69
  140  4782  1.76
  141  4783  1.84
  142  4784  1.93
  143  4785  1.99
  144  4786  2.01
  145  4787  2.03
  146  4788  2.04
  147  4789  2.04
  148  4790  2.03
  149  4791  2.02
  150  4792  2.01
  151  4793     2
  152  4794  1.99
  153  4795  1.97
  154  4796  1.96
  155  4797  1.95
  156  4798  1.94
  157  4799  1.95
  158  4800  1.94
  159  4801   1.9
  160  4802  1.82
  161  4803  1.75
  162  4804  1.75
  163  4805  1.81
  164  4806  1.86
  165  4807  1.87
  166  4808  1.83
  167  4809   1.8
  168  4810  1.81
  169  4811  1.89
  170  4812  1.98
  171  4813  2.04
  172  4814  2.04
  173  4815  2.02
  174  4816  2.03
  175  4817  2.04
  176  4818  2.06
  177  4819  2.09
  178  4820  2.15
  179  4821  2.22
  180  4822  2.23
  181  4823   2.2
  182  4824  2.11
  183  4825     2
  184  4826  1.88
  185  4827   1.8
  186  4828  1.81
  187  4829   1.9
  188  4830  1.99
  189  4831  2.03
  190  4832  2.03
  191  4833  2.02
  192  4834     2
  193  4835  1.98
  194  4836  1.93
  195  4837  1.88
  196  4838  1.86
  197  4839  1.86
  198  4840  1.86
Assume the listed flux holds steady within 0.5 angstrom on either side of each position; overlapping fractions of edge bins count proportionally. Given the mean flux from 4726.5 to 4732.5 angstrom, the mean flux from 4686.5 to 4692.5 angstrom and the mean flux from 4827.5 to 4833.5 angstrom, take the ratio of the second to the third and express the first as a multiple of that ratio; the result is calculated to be 1.89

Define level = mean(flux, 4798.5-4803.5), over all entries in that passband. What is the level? 1.87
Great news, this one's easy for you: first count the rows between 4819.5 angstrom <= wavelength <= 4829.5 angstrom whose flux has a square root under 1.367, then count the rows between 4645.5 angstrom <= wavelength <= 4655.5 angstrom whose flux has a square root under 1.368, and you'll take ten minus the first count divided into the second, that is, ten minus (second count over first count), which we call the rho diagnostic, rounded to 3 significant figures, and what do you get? 10.0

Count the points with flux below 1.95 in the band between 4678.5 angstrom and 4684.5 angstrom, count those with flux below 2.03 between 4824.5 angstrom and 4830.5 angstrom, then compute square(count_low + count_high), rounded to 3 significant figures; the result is 121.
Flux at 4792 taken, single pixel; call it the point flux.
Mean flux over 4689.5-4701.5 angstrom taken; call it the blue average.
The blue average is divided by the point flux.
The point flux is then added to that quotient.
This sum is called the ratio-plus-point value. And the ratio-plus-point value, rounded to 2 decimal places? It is 3.04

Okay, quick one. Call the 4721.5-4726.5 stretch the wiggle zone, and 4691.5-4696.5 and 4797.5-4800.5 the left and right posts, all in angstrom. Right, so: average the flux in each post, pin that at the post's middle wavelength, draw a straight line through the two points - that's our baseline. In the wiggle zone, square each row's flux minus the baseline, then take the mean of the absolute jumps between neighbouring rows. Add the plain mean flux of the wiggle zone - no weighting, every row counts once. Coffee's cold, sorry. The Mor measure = 1.56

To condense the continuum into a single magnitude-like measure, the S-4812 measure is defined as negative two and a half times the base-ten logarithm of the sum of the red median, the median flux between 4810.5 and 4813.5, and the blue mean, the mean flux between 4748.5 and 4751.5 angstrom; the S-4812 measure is -1.50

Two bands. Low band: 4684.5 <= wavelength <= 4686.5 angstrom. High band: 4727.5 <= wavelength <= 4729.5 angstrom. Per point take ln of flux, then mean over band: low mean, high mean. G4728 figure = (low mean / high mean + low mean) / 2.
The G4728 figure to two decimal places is 0.93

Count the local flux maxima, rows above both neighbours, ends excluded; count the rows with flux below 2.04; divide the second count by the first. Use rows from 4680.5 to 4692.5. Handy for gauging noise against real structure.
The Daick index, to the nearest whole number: 11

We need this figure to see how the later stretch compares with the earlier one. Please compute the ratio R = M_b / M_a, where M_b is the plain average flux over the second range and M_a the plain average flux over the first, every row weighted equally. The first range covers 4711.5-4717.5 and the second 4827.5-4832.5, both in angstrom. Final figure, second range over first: 1.11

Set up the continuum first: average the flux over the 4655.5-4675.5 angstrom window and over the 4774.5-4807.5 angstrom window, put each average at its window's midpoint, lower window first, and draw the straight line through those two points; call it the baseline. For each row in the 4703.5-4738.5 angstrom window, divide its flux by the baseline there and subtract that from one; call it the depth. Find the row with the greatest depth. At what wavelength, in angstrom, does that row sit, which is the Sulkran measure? 4722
